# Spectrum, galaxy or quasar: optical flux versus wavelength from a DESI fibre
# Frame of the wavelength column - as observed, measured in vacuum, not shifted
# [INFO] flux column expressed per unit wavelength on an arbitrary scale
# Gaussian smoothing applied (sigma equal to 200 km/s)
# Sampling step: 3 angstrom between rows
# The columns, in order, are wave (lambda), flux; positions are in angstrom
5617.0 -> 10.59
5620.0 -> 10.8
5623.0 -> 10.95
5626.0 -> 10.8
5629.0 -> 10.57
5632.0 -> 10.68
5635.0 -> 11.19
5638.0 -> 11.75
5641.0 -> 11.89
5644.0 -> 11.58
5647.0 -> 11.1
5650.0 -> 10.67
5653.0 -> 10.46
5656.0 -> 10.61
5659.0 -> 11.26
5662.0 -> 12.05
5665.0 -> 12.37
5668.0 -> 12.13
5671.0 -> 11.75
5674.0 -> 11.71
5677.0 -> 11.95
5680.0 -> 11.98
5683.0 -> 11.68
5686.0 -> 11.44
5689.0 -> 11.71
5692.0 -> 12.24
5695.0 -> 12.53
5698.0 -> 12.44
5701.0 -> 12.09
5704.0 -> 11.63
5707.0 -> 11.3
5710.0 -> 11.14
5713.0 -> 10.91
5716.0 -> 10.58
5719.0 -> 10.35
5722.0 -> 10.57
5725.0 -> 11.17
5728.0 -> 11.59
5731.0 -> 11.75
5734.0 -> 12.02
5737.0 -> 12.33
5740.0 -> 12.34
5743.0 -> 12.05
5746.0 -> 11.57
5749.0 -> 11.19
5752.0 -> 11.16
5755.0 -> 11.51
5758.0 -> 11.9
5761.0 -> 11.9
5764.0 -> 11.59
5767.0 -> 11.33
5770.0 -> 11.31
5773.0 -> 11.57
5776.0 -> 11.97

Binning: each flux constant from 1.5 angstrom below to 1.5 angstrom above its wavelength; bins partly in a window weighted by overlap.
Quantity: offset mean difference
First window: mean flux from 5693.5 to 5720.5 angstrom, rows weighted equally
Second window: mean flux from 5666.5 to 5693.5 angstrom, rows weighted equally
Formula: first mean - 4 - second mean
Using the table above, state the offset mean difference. -4.40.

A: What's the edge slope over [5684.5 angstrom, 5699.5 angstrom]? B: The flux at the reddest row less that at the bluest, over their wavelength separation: 0.08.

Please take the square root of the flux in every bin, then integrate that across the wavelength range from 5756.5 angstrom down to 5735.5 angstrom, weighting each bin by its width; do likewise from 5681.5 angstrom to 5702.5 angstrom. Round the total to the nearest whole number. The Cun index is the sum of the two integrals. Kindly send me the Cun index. 145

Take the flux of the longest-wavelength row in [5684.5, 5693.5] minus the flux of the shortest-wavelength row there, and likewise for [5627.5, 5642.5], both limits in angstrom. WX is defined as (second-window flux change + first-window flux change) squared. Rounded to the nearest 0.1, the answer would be 4.5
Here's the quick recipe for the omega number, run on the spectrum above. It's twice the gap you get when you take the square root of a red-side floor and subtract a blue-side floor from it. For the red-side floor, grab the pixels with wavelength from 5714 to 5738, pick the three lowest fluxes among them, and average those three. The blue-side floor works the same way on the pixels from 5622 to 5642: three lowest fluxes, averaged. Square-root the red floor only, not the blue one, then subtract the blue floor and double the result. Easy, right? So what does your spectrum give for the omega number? -14.9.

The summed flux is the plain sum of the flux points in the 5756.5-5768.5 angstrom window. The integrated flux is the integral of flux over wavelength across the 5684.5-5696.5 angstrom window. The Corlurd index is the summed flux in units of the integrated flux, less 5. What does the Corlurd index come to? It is -4.68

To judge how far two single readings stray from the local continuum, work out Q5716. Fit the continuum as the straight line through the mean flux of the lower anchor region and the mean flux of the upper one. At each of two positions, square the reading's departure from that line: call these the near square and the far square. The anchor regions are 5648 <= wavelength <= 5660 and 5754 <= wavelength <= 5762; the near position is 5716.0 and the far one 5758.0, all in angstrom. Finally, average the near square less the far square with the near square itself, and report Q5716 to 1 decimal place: 0.6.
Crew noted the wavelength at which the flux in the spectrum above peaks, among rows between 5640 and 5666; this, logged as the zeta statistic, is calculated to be 5665.0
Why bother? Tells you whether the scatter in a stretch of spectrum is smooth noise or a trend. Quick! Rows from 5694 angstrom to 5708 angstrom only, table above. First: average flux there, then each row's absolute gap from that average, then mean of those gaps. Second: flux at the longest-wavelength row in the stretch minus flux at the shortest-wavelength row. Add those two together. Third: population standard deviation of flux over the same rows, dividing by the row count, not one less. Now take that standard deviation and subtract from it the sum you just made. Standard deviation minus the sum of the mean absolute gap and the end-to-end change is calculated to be 1.3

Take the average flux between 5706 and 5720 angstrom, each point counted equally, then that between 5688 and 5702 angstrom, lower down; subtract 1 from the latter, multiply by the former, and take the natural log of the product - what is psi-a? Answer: 4.80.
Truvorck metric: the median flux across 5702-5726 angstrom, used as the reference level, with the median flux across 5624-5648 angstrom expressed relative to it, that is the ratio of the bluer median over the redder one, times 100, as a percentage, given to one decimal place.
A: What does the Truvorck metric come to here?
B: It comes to 101.1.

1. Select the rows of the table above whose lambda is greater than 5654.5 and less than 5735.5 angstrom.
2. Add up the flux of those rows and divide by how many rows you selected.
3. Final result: 11.6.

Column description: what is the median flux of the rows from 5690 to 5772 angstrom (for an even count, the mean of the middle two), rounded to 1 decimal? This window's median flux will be 11.6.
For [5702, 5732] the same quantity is 11.2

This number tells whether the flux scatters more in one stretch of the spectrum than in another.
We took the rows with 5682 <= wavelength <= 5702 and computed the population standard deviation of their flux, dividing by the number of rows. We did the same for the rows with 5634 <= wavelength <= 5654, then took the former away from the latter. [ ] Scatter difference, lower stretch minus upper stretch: 0.12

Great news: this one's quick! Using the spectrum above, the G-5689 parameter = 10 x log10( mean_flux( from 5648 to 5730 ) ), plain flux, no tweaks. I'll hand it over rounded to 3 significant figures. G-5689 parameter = 10.6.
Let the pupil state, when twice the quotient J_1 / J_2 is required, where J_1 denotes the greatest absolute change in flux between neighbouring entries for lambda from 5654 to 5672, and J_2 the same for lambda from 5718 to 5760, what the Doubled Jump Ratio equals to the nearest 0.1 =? 2.6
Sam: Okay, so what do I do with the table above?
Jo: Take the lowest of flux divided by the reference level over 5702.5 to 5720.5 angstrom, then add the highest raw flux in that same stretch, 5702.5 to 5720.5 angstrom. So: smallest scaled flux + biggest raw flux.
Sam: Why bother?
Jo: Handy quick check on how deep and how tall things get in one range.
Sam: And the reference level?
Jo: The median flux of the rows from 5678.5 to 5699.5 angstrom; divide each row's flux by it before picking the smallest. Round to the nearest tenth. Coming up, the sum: 12.5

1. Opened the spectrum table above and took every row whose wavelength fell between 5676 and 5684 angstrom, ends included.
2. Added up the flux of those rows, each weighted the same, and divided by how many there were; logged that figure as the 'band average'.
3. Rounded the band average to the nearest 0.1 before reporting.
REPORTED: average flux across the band 11.9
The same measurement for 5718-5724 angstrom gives 10.5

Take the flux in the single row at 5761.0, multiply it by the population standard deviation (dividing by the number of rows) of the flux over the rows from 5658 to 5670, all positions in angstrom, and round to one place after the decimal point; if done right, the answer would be 5.0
